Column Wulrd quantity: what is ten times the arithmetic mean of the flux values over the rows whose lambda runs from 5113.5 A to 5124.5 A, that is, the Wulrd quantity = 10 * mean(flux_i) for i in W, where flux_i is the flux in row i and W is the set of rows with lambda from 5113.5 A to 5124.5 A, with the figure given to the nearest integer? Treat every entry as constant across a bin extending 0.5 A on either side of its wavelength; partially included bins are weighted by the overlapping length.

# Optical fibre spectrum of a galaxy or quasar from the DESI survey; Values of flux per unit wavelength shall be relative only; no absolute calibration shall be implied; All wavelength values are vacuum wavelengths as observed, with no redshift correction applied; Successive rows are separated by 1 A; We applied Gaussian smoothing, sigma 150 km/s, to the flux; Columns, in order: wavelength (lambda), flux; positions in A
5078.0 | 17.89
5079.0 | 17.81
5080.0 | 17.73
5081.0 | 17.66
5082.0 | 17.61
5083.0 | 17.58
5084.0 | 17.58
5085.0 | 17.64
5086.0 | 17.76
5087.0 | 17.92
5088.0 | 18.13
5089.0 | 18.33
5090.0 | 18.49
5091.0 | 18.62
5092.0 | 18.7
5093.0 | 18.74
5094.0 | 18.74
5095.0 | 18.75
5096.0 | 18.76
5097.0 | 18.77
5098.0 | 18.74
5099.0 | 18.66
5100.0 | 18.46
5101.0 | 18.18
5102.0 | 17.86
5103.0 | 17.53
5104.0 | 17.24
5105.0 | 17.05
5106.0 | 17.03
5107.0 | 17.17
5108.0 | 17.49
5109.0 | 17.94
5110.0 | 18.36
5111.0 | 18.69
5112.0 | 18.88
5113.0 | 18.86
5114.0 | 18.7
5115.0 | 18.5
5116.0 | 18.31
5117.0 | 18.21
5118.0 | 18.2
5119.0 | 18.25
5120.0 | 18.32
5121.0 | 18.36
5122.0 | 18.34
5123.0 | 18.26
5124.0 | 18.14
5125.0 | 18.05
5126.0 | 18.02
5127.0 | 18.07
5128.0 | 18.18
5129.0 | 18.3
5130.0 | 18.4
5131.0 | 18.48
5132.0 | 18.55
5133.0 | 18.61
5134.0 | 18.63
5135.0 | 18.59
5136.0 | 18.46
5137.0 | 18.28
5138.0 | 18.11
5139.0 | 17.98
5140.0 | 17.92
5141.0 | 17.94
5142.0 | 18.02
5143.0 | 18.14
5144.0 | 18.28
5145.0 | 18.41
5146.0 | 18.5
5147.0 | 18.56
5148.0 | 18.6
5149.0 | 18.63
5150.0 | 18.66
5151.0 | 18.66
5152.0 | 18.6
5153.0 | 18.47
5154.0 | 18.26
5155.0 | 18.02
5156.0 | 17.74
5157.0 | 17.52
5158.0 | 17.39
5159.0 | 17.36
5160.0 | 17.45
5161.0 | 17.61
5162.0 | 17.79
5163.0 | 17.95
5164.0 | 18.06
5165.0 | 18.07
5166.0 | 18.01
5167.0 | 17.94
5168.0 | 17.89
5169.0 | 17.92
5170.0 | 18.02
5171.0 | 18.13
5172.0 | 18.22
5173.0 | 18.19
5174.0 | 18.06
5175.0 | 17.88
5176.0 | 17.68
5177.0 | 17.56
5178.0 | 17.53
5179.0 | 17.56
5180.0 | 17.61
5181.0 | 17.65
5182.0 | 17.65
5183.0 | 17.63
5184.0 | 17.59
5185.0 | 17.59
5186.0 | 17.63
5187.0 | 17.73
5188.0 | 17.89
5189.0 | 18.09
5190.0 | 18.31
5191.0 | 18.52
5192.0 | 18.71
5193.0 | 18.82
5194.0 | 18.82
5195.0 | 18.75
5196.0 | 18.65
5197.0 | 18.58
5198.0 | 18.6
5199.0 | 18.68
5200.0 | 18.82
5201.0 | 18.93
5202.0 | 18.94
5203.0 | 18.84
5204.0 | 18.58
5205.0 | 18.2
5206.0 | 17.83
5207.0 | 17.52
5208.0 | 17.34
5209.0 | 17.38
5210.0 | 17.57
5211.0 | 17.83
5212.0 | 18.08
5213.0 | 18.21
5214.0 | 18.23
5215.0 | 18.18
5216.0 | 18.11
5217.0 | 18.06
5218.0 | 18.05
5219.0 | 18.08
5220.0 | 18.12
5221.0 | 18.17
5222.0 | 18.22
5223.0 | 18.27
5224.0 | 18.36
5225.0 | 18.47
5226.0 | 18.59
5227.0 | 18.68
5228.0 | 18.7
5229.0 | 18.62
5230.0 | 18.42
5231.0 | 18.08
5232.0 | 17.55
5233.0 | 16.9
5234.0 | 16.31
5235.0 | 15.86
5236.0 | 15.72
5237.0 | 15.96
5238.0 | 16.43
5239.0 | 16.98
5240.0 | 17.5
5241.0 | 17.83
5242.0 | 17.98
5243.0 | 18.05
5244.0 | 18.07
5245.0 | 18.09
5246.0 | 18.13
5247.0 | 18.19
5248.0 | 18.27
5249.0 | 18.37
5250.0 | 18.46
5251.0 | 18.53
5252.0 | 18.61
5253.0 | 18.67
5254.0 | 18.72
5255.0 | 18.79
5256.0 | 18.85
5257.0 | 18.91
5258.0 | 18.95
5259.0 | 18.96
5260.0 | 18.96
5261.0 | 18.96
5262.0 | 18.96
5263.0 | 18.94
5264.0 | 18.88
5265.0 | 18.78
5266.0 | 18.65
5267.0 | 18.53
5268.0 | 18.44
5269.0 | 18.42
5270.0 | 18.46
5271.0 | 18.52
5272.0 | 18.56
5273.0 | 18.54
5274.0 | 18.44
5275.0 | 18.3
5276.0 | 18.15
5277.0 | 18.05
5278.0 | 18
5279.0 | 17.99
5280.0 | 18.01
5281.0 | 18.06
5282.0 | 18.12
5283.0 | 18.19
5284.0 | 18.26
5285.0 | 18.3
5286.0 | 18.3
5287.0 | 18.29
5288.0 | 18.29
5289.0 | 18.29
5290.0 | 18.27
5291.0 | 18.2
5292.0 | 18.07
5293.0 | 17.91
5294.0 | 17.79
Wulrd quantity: 183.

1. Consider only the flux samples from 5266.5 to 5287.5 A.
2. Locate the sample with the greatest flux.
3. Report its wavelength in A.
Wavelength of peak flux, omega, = 5272.0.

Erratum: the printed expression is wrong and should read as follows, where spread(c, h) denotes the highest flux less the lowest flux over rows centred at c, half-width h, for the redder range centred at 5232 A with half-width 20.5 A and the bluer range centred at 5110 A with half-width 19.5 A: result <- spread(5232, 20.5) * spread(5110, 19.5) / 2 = 2.8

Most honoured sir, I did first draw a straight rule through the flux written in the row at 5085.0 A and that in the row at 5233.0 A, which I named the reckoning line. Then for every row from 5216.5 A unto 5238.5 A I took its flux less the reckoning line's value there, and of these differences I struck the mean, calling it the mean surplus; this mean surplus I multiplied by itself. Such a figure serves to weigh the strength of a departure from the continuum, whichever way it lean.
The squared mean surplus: 0.61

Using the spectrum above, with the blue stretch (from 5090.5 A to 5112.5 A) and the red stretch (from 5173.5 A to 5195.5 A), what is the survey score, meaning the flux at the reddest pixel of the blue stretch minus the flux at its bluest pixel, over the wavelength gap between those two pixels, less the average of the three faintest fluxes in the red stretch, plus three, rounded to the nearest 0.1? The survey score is -14.5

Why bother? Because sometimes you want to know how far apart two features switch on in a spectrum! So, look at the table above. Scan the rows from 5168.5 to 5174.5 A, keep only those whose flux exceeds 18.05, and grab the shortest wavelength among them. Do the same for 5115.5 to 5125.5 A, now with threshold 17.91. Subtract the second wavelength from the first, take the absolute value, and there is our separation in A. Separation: 55 A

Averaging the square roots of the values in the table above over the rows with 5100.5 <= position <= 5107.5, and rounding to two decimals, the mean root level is 4.18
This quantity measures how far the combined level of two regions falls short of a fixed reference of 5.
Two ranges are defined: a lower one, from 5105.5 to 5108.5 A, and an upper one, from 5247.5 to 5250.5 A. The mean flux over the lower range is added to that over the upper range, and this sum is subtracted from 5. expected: -30.6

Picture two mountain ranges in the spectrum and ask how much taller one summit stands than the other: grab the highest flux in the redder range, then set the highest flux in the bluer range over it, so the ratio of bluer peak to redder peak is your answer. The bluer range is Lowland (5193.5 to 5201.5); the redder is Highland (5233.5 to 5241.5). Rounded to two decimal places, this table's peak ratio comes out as 1.06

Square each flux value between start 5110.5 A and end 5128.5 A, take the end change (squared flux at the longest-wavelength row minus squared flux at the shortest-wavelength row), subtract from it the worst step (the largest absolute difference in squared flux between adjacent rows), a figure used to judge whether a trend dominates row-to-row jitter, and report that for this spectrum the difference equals -26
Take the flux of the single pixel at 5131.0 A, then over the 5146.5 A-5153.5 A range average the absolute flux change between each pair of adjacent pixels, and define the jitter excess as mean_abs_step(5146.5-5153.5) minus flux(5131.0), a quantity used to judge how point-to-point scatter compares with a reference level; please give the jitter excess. -18.4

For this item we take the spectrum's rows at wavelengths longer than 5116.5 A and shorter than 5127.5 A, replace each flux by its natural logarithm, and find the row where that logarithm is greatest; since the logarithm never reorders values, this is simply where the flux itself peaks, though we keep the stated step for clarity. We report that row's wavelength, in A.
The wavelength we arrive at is 5121.0 A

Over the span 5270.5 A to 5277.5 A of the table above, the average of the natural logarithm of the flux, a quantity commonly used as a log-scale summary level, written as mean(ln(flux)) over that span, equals 2.910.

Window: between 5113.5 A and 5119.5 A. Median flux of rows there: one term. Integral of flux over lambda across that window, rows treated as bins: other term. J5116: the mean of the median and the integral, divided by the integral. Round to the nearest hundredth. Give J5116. 0.58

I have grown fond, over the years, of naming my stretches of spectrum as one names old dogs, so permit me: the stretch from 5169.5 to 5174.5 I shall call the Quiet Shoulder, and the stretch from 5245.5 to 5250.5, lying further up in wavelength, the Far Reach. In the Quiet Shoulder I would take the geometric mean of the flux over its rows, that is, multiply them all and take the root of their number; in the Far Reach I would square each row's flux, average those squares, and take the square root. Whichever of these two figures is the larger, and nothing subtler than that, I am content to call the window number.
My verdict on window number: 18.3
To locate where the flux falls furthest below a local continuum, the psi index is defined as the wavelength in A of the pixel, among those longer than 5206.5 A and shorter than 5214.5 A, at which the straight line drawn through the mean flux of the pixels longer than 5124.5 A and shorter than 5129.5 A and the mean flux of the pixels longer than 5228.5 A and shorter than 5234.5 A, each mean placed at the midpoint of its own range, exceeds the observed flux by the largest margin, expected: 5208.0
